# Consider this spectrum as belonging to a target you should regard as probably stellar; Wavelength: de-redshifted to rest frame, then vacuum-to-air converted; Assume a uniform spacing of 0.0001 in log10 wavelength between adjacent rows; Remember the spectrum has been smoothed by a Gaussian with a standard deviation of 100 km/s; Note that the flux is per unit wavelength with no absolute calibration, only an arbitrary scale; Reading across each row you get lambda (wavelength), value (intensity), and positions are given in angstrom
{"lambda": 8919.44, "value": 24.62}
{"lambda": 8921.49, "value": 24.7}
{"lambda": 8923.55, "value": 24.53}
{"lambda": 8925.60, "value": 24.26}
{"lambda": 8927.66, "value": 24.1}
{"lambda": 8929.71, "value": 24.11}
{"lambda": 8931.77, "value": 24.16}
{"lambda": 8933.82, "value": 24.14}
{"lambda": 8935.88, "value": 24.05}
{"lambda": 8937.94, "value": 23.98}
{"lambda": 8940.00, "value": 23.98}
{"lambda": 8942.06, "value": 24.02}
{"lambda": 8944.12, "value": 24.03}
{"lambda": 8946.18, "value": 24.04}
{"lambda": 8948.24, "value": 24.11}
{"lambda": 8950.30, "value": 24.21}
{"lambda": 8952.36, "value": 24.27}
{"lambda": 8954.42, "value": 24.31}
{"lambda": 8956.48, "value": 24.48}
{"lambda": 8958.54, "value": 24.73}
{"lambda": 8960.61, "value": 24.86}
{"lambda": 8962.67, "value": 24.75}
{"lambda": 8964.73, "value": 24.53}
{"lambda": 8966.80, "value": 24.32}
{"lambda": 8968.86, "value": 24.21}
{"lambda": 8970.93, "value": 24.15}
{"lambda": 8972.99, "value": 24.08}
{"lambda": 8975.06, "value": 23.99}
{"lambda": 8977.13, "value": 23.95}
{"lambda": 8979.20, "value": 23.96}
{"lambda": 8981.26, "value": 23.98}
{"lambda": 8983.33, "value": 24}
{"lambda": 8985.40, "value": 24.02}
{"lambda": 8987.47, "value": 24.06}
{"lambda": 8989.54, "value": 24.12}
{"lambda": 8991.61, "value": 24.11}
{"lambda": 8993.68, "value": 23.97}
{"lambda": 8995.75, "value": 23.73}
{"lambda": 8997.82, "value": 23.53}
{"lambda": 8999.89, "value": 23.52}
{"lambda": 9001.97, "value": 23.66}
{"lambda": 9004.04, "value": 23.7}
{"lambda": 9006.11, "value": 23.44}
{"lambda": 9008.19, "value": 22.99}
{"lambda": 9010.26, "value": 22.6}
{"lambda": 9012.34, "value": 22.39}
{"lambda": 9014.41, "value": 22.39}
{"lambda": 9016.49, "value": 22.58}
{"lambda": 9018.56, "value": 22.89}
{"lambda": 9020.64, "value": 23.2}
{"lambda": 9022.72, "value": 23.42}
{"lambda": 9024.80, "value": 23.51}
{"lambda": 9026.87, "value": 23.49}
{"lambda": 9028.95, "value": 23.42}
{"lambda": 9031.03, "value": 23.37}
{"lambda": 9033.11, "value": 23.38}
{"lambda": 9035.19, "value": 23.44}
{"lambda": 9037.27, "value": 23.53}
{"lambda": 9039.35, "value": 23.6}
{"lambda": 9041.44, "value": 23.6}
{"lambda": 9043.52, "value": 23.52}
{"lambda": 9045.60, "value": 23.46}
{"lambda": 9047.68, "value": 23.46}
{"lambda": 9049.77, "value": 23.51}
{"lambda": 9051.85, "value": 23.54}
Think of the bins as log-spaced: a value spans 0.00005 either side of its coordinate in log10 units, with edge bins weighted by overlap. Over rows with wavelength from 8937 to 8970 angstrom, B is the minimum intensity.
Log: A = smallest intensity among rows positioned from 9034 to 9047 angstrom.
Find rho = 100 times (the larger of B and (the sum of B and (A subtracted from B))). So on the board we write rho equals 2452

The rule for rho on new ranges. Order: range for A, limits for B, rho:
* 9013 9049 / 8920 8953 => 2557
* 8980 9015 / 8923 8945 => 2557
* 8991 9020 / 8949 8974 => 2577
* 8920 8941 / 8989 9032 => 2239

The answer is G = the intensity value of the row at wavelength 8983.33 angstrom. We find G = 24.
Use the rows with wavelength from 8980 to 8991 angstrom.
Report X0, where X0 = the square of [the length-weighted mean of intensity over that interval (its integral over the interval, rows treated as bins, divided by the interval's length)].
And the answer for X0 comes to 578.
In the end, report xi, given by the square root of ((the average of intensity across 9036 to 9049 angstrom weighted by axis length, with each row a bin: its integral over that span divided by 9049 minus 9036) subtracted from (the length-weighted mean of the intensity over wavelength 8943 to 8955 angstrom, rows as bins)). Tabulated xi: 0.80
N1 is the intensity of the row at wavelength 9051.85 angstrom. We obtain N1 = 23.54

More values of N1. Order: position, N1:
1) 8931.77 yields 24.16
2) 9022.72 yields 23.42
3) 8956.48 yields 24.48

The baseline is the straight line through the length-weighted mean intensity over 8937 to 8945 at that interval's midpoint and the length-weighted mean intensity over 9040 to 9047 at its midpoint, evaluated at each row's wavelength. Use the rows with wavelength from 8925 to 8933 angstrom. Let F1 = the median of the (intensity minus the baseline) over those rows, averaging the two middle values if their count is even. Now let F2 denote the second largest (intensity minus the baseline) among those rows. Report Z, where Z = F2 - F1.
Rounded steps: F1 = 0.10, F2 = 0.1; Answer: 0.03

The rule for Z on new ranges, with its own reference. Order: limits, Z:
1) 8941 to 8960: 0.30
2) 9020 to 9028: 0.04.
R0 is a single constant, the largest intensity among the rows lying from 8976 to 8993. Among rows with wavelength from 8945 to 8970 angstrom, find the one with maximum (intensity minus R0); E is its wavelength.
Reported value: 8960.61 angstrom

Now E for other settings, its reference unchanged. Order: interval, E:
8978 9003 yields 8989.54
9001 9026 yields 9004.04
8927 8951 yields 8950.30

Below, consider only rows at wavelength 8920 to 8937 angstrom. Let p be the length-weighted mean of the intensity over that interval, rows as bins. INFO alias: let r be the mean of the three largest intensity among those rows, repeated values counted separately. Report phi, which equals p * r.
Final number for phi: 595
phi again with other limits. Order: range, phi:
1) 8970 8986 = 578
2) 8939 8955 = 585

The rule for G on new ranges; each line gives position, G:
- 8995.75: 23.73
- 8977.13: 23.95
